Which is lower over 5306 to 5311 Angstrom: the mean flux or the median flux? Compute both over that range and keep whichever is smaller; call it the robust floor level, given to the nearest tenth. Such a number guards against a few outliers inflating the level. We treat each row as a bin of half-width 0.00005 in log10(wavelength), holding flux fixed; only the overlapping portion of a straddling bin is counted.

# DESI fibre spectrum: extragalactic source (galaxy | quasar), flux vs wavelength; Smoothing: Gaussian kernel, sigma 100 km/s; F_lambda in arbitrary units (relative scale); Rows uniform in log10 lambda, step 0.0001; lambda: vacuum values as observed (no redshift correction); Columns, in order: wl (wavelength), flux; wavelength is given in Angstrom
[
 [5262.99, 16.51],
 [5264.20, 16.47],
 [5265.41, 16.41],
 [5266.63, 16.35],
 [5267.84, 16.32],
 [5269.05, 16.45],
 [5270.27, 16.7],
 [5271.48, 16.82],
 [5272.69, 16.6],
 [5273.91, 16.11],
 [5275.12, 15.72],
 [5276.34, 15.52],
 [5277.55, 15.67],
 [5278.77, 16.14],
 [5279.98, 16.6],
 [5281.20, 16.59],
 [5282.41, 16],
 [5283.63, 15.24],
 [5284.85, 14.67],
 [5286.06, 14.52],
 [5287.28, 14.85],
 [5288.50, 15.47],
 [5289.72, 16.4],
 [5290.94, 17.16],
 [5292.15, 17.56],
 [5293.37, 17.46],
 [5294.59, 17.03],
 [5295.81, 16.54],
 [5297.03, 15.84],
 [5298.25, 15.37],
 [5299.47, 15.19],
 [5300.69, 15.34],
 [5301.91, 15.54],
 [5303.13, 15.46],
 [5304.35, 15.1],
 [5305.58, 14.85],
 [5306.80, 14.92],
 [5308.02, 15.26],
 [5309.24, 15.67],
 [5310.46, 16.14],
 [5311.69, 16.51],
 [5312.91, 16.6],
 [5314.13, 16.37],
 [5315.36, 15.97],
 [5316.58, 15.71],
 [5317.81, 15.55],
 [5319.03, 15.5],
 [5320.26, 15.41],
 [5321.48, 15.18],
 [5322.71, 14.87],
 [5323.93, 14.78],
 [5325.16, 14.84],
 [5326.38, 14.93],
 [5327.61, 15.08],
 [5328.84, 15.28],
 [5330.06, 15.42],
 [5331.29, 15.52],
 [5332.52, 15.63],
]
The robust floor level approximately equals 15.5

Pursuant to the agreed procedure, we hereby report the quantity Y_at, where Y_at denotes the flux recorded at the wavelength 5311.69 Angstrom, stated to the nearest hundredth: 16.51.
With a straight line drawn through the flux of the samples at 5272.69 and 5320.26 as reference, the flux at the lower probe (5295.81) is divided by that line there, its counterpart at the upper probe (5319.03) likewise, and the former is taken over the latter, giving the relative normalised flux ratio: 1.03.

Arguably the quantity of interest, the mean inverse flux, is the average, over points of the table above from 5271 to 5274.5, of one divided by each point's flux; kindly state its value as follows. 0.061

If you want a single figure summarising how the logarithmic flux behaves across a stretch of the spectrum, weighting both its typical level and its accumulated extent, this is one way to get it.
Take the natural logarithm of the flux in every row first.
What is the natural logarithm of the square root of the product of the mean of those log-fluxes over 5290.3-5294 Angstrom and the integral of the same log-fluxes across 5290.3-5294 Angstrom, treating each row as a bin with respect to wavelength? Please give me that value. 1.70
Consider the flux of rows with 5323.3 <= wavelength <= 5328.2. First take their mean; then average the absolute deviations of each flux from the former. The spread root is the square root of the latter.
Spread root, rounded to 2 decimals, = 0.31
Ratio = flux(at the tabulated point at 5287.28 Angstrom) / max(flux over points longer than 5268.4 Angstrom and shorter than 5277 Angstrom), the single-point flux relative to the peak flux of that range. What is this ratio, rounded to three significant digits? 0.883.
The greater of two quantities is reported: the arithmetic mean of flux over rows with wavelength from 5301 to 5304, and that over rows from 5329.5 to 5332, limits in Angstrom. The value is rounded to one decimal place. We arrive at 15.5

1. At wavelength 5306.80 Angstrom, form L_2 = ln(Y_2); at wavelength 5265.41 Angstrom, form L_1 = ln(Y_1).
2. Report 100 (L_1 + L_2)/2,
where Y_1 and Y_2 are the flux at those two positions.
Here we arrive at 275.0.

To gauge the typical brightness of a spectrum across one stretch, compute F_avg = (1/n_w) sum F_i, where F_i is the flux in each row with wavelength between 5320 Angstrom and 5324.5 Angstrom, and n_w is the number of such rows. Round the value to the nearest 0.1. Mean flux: 15.1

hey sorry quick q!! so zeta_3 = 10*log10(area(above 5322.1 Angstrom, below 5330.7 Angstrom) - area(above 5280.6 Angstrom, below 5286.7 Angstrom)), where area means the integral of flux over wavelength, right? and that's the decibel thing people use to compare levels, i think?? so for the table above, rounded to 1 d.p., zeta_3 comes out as 15.5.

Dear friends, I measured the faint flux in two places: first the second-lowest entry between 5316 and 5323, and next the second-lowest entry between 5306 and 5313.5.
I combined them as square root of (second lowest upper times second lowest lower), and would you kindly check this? 15.22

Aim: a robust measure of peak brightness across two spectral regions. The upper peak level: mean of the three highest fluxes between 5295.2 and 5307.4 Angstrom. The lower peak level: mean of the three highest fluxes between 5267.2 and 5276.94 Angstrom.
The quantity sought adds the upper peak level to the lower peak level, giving 32.68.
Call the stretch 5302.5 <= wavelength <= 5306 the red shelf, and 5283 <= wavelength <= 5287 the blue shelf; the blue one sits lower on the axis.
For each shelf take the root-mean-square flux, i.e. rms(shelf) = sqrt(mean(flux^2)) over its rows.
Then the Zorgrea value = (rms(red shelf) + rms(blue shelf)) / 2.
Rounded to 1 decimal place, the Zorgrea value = 15.0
